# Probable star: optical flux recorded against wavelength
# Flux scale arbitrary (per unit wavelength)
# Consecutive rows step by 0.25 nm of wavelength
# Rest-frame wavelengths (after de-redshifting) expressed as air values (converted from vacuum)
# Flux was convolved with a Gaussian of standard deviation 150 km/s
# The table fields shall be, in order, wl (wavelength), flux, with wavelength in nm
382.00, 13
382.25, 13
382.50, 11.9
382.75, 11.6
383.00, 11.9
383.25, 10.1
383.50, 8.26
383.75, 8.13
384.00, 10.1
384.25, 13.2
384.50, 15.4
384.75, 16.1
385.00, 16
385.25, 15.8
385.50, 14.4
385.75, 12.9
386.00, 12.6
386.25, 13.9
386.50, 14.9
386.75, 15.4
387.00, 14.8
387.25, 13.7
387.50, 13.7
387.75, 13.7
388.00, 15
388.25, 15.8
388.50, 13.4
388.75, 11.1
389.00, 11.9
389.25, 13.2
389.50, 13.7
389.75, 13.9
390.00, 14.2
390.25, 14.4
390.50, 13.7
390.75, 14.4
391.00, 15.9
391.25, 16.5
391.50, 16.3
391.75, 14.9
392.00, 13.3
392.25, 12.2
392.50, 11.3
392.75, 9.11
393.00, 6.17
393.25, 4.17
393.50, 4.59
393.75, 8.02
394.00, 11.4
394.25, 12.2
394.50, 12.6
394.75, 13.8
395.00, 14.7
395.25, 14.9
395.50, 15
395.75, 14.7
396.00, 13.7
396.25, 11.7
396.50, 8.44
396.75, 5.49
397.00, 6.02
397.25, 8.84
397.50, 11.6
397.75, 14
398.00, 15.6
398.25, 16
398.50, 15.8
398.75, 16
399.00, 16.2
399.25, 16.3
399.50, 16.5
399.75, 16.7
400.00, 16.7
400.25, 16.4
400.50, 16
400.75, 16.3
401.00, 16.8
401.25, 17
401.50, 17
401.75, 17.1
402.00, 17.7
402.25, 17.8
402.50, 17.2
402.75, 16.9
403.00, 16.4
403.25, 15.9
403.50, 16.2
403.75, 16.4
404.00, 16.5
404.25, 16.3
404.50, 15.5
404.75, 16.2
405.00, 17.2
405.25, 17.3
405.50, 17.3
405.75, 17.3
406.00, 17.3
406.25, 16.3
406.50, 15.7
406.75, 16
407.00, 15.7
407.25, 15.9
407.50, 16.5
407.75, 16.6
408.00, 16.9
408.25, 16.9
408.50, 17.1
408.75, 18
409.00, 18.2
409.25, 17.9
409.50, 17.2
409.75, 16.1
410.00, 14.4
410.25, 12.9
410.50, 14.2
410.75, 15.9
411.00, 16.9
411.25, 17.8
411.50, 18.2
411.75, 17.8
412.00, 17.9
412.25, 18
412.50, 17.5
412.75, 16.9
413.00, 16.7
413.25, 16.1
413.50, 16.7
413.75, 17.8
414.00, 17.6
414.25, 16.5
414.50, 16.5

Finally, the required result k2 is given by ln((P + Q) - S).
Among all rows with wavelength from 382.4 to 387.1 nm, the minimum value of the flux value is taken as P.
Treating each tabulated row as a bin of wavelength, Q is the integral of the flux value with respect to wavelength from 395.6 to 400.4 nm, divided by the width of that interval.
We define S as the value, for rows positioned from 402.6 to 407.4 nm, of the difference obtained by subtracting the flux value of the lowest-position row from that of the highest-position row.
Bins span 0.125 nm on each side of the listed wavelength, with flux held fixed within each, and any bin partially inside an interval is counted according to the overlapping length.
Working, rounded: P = 8.13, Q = 13.5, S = -1.0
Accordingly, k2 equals 3.1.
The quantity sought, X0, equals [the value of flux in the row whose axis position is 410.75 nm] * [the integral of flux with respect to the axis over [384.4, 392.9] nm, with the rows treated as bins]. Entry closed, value 1894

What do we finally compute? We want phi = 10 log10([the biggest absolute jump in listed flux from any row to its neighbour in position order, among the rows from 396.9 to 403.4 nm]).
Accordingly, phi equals 4.50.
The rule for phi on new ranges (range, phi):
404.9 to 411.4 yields 2.30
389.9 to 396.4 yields 5.35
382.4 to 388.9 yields 4.91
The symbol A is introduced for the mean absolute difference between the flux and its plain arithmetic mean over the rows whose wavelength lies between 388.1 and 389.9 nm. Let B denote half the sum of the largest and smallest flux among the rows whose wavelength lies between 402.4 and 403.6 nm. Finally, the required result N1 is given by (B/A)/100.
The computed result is 0.16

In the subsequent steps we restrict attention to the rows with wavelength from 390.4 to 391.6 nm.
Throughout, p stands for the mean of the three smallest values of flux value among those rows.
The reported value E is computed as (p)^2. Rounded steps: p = 15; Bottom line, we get 215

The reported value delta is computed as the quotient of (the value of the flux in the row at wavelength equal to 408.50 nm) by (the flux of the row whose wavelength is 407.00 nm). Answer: 1.1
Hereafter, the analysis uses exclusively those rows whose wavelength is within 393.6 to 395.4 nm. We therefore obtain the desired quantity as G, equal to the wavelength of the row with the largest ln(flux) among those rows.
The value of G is 395.25 nm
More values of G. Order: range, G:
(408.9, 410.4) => 409.00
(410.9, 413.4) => 411.50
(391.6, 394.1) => 391.75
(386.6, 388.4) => 388.25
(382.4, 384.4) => 384.25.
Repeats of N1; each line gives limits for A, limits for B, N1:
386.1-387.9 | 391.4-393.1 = 0.18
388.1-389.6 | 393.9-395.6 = 0.12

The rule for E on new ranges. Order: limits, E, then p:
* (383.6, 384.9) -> 110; 10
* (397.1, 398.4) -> 132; 11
